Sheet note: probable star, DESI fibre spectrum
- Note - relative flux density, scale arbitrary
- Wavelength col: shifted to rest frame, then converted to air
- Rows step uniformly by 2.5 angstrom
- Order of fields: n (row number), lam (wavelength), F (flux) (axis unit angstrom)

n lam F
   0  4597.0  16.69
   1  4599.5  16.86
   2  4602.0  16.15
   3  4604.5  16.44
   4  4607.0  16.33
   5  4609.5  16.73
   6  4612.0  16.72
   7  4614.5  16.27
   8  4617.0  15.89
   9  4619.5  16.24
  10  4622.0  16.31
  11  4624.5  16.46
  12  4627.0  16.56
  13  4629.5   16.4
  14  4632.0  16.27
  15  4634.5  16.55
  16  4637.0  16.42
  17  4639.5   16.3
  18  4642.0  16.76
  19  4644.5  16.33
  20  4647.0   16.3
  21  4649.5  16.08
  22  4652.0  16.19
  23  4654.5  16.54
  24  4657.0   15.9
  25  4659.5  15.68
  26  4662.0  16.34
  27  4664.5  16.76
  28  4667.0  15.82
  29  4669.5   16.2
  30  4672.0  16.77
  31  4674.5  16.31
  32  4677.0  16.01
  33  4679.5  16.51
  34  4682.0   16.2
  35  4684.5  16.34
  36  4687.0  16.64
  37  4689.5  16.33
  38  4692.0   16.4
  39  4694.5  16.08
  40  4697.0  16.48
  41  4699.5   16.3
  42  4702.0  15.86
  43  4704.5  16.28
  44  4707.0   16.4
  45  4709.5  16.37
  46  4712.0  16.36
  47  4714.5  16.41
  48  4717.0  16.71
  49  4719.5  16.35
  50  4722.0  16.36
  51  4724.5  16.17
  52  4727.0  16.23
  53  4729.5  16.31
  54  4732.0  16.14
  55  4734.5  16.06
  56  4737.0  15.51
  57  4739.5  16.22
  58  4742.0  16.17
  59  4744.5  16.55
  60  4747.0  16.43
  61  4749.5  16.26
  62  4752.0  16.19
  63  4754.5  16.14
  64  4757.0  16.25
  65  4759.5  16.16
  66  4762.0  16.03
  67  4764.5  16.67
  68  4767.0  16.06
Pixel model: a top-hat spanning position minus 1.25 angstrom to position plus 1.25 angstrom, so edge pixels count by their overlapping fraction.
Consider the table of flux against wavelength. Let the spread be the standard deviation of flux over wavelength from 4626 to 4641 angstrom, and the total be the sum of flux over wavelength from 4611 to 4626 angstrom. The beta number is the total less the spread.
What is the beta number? 97.8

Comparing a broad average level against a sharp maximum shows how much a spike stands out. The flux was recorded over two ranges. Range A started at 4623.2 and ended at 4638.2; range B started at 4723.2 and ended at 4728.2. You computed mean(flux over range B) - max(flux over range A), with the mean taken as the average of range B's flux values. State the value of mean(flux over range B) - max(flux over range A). -0.36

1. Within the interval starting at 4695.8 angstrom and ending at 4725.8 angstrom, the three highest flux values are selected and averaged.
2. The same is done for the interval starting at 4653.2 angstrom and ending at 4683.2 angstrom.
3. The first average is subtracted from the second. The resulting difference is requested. 0.16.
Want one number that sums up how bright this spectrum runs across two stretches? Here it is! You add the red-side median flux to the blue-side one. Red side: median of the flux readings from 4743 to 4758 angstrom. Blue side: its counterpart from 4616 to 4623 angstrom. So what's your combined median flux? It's 32.5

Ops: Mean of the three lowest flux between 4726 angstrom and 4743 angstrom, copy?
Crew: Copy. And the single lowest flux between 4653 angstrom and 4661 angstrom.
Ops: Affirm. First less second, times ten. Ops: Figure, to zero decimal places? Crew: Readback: 2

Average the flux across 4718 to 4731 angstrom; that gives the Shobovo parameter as 16.3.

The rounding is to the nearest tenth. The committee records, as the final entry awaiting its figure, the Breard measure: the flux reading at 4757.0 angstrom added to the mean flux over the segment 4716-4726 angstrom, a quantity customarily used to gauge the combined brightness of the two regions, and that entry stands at 32.6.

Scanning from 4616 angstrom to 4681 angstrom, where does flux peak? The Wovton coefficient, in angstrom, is 4672.0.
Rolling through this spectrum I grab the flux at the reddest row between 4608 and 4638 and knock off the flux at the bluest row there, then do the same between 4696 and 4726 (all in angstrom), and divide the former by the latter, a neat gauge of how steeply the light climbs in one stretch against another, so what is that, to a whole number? 1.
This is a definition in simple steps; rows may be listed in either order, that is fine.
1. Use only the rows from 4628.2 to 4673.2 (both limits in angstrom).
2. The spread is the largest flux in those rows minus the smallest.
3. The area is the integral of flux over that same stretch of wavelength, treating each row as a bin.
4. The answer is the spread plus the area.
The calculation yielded 735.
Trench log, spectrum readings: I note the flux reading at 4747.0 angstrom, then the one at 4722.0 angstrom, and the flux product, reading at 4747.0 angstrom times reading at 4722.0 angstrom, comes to 269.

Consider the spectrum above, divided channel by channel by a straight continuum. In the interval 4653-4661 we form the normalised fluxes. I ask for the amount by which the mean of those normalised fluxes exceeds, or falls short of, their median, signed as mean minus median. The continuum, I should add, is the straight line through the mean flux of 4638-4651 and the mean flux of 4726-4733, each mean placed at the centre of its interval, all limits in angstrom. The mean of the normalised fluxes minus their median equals 0.009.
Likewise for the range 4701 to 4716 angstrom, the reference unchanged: -0.005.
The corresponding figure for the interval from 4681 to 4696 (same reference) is 0.000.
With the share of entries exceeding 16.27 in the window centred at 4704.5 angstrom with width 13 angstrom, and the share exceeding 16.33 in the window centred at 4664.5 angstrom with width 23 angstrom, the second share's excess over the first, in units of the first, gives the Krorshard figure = -0.4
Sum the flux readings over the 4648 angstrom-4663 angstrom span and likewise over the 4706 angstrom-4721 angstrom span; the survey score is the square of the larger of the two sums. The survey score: 9722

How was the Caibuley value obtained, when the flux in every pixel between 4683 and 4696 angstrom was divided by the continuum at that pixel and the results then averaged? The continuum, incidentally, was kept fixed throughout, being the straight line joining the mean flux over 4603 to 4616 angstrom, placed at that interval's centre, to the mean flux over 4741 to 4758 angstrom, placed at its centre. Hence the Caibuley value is 1.00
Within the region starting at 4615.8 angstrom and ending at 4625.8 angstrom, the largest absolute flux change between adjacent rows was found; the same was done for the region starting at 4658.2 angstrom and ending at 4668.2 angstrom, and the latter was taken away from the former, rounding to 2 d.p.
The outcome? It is -0.59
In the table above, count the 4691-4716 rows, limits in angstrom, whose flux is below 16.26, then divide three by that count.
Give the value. 1.5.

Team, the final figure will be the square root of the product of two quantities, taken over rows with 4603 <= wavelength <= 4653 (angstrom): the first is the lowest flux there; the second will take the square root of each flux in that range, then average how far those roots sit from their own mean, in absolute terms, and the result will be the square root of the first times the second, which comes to 0.57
